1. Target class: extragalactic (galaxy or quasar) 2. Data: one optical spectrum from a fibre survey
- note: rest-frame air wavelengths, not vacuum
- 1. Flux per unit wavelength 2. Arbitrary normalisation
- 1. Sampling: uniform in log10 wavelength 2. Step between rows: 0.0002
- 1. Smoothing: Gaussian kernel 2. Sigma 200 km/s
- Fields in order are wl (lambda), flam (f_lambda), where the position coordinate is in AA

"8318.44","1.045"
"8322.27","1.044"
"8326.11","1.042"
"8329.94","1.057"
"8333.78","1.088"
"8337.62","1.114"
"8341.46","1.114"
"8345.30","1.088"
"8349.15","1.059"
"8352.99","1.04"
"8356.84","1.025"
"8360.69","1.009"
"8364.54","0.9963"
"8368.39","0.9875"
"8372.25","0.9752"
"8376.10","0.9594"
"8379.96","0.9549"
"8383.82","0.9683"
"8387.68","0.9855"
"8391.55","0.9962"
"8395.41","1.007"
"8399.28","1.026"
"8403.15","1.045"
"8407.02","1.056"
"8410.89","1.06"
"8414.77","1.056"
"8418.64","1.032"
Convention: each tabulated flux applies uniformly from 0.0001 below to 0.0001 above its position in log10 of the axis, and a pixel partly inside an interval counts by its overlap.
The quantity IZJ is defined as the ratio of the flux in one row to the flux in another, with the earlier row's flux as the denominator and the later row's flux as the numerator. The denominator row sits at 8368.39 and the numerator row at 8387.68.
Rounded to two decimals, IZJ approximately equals 1.00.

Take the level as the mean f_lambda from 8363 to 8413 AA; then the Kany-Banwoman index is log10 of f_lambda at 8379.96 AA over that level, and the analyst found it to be -0.021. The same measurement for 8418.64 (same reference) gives 0.013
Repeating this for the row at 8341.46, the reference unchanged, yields 0.046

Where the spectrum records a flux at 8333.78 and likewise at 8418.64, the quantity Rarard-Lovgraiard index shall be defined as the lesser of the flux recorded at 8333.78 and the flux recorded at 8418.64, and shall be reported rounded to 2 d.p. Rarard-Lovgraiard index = 1.03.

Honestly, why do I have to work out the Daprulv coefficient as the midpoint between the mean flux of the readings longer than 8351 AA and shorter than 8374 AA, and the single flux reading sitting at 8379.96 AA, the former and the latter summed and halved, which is 0.98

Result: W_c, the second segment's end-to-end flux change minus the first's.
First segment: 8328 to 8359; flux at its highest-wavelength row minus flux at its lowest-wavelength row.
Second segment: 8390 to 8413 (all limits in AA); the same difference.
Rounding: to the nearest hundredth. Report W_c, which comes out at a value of 0.10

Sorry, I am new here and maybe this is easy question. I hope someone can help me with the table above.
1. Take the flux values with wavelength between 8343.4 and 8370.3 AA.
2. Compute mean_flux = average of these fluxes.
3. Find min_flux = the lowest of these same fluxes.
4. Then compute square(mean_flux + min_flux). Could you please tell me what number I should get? 4.1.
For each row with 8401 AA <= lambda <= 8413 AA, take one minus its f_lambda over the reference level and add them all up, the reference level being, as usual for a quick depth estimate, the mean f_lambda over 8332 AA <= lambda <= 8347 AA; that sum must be 0.13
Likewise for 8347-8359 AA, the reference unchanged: 0.16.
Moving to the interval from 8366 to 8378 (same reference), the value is 0.35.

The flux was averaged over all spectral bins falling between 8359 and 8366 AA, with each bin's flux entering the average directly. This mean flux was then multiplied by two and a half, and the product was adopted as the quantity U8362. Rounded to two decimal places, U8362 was 2.51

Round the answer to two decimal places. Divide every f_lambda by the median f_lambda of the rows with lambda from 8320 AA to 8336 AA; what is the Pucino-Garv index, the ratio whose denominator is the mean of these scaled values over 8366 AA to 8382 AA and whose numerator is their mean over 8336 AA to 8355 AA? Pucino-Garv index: 1.12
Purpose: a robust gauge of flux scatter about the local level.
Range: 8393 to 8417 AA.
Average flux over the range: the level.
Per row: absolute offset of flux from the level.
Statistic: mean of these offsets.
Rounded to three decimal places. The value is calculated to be 0.017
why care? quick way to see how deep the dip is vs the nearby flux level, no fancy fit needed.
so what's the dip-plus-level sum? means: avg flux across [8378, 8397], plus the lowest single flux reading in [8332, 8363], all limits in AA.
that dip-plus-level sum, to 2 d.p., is 1.99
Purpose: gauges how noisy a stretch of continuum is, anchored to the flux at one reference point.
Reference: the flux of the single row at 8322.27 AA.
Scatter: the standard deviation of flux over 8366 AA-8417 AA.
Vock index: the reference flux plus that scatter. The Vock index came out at 1.08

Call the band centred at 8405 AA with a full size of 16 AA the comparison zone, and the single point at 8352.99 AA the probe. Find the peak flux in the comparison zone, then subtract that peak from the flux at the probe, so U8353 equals -0.02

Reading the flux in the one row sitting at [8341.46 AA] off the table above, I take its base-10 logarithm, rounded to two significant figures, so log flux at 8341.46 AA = 0.047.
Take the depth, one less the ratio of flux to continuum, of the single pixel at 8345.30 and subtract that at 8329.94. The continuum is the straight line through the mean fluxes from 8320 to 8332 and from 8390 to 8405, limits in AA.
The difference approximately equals -0.036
